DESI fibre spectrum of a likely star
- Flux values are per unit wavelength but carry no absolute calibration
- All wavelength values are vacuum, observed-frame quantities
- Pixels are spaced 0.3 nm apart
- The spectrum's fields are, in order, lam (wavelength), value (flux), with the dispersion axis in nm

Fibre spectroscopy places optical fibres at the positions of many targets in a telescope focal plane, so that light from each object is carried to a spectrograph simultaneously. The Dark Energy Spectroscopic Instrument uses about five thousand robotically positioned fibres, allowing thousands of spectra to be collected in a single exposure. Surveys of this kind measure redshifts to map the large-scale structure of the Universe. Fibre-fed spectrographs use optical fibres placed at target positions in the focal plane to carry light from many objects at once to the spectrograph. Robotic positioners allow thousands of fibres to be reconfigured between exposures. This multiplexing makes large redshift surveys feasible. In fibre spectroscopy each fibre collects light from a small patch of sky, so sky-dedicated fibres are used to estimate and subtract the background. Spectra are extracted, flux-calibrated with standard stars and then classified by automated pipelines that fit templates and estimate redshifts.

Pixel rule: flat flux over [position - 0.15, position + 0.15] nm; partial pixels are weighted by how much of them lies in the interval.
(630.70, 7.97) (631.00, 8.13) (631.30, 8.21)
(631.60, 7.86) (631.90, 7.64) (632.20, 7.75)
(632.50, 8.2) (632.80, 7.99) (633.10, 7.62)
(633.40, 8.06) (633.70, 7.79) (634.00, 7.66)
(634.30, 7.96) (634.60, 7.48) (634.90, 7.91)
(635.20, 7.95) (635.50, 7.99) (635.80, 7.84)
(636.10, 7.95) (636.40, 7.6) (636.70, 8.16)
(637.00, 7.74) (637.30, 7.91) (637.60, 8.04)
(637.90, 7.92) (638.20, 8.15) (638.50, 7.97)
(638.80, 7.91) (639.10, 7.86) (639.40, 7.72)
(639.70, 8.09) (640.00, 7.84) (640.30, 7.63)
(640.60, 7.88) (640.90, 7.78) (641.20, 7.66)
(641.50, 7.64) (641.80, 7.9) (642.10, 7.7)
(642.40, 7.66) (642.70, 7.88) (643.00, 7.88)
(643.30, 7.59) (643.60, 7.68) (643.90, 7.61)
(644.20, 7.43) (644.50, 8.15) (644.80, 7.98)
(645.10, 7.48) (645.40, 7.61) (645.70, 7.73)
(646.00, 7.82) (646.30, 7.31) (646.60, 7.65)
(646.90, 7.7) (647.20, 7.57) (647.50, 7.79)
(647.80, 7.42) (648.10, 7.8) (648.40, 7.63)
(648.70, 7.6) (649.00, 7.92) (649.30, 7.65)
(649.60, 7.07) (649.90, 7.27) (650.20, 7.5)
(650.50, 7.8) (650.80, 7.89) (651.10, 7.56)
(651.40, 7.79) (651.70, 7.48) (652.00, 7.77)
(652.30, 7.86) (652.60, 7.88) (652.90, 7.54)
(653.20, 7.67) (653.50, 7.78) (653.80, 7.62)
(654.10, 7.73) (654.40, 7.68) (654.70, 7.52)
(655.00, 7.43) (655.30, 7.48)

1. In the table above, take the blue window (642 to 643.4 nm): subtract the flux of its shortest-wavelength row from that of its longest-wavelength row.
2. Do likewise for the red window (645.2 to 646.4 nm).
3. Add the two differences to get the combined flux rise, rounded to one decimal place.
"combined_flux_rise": -0.4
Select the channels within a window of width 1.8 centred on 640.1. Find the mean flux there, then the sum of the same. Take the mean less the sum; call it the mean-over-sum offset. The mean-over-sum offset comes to -39.1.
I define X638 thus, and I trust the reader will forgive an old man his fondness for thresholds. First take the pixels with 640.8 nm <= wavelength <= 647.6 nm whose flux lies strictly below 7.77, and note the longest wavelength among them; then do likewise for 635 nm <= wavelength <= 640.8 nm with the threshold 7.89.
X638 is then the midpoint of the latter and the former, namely 643.90 nm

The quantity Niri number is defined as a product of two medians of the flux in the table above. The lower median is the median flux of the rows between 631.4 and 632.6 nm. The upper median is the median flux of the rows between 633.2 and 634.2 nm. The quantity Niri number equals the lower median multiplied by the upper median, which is 60.8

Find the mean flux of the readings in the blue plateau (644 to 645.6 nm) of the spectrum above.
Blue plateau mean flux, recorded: 7.73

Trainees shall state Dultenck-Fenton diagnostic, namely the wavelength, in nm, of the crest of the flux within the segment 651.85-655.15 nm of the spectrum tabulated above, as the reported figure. 652.60 nm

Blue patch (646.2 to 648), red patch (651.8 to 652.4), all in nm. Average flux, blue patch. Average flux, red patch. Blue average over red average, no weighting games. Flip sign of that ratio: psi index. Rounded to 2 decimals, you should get -0.97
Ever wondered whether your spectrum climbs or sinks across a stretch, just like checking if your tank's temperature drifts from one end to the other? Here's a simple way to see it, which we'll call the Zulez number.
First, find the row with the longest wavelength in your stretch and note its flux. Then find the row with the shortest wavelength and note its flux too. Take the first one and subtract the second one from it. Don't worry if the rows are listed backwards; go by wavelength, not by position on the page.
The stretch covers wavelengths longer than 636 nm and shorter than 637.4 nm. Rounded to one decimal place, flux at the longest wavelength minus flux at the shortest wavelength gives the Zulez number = 0.0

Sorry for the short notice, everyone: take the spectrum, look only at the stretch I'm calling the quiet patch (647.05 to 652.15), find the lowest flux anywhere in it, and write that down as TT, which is 7.07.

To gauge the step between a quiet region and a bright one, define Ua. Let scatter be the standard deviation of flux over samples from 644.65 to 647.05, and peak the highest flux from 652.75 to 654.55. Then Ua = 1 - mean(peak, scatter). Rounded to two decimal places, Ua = -2.99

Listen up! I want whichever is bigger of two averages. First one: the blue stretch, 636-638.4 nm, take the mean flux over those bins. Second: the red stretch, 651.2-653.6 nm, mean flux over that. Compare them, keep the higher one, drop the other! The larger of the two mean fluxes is 7.93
